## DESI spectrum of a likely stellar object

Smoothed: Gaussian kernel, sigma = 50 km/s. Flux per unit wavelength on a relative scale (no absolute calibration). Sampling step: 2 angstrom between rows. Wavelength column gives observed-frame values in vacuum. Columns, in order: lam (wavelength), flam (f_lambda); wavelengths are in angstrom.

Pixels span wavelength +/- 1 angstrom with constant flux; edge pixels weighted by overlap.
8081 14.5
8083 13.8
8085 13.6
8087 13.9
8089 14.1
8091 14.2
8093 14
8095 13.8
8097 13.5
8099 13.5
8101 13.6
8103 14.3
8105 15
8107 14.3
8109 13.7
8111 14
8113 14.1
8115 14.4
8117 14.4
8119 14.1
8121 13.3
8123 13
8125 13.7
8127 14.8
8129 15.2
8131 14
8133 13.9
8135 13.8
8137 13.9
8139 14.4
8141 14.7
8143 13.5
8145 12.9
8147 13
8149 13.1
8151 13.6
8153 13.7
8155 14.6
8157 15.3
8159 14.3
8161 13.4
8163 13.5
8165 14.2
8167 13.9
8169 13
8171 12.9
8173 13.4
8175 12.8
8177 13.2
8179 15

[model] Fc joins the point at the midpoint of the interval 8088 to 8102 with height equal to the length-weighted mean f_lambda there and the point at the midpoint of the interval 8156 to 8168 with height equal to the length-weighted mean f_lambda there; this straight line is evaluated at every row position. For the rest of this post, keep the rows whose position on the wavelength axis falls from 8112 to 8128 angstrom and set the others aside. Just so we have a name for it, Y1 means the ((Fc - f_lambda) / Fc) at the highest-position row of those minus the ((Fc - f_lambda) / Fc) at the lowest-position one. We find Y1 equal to -0.05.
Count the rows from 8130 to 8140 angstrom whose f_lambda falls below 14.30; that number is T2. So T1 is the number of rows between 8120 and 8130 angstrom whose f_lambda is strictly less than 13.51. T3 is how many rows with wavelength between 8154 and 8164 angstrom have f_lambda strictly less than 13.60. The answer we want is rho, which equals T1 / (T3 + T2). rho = 0.33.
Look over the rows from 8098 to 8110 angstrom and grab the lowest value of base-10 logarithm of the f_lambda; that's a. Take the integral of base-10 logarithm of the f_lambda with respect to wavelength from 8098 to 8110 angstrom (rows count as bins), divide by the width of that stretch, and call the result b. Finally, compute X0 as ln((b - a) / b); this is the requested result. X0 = -4.2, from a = 1.13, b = 1.15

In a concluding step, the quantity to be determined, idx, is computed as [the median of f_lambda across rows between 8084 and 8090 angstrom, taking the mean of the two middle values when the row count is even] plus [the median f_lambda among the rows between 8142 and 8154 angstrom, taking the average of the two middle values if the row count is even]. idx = 27.2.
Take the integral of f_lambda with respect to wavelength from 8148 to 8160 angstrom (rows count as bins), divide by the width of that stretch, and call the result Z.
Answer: 14.1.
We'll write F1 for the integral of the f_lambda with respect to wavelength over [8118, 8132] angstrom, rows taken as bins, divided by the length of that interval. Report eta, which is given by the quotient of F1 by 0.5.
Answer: 28.03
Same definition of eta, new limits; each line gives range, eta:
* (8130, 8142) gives 28.23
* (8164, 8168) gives 28.10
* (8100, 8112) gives 28.30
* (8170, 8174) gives 26.30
